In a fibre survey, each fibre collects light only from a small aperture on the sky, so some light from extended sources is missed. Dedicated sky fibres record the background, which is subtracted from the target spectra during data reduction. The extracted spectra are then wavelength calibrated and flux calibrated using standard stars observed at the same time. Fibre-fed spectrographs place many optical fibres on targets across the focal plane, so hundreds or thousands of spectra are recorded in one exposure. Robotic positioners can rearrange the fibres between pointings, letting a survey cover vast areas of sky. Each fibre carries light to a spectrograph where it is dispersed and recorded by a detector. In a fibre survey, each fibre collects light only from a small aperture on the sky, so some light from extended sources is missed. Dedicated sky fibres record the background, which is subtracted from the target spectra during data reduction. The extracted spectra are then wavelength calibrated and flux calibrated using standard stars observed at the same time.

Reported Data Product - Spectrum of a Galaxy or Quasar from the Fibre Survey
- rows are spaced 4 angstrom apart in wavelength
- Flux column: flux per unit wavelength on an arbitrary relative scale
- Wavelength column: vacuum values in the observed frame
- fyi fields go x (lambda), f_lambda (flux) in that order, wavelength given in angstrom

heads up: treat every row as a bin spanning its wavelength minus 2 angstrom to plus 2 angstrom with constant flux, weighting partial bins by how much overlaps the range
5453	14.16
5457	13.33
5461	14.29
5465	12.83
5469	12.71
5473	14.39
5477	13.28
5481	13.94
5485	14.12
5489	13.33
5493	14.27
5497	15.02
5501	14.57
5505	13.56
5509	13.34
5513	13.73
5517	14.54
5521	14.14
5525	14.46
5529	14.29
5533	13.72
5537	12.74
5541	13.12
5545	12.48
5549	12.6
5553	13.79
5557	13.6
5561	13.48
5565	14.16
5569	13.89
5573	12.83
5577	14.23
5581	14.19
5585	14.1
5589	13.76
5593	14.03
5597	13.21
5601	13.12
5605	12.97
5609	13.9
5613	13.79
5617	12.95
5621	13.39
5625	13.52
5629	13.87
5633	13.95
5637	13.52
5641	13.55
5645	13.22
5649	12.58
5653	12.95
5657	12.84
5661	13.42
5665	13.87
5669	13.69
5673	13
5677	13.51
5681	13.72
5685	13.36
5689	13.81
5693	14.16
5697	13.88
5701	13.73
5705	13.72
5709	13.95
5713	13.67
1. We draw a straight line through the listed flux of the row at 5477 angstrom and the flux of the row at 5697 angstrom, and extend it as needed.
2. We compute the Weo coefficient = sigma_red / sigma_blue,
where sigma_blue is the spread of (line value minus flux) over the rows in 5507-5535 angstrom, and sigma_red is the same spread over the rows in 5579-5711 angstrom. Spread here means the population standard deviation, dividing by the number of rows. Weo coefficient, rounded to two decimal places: 1.05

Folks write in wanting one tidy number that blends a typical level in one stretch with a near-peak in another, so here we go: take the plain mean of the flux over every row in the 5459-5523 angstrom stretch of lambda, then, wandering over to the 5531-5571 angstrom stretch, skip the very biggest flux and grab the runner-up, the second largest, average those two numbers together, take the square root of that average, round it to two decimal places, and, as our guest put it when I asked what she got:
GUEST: 3.73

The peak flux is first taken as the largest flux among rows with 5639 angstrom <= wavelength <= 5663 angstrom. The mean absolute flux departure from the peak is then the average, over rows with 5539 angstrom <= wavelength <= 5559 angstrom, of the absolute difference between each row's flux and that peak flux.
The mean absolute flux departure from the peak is 0.55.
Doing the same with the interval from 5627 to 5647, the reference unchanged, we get 0.22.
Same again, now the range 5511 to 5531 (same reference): 0.68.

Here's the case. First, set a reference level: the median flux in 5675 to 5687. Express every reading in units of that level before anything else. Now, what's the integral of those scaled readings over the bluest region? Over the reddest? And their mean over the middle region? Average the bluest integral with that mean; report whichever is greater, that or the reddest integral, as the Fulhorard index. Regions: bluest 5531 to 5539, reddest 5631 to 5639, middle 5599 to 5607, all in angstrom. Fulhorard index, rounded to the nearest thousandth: 8.133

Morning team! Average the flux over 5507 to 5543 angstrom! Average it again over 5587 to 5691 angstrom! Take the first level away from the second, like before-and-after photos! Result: -0.34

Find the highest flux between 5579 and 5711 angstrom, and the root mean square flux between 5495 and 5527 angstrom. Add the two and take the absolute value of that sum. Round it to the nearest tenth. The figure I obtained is 28.4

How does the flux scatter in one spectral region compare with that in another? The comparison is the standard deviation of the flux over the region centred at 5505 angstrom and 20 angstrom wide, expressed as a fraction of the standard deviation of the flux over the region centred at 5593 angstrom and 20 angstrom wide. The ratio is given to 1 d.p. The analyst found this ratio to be 1.6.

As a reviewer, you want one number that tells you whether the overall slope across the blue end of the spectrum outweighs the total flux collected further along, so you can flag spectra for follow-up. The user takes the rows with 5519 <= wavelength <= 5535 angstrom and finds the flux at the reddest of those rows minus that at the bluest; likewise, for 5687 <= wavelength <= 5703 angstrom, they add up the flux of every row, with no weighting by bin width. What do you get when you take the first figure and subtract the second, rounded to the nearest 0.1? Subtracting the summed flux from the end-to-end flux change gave -56.0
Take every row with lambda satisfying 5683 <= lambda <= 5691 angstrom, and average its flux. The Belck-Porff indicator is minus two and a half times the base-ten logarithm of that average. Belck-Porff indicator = -2.83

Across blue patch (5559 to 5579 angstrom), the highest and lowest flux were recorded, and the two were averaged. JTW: 13.5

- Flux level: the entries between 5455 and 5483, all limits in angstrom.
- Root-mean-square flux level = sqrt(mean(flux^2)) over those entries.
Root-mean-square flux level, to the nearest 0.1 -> 13.6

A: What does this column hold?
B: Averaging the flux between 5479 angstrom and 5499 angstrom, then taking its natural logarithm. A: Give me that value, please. 2.65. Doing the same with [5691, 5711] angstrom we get 2.63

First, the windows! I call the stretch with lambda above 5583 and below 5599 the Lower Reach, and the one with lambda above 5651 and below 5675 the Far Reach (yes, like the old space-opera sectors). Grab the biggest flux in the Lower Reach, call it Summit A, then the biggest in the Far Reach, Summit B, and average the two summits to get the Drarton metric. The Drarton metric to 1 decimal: 14.0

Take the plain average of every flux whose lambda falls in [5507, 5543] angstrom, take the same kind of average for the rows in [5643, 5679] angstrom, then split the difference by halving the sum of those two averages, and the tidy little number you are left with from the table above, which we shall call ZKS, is 13.5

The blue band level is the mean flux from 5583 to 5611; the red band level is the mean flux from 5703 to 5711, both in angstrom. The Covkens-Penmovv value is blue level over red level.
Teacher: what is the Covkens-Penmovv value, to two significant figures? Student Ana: 0.98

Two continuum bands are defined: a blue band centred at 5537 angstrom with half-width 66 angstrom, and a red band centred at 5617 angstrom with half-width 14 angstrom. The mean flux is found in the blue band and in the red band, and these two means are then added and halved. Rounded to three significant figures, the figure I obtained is 13.6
